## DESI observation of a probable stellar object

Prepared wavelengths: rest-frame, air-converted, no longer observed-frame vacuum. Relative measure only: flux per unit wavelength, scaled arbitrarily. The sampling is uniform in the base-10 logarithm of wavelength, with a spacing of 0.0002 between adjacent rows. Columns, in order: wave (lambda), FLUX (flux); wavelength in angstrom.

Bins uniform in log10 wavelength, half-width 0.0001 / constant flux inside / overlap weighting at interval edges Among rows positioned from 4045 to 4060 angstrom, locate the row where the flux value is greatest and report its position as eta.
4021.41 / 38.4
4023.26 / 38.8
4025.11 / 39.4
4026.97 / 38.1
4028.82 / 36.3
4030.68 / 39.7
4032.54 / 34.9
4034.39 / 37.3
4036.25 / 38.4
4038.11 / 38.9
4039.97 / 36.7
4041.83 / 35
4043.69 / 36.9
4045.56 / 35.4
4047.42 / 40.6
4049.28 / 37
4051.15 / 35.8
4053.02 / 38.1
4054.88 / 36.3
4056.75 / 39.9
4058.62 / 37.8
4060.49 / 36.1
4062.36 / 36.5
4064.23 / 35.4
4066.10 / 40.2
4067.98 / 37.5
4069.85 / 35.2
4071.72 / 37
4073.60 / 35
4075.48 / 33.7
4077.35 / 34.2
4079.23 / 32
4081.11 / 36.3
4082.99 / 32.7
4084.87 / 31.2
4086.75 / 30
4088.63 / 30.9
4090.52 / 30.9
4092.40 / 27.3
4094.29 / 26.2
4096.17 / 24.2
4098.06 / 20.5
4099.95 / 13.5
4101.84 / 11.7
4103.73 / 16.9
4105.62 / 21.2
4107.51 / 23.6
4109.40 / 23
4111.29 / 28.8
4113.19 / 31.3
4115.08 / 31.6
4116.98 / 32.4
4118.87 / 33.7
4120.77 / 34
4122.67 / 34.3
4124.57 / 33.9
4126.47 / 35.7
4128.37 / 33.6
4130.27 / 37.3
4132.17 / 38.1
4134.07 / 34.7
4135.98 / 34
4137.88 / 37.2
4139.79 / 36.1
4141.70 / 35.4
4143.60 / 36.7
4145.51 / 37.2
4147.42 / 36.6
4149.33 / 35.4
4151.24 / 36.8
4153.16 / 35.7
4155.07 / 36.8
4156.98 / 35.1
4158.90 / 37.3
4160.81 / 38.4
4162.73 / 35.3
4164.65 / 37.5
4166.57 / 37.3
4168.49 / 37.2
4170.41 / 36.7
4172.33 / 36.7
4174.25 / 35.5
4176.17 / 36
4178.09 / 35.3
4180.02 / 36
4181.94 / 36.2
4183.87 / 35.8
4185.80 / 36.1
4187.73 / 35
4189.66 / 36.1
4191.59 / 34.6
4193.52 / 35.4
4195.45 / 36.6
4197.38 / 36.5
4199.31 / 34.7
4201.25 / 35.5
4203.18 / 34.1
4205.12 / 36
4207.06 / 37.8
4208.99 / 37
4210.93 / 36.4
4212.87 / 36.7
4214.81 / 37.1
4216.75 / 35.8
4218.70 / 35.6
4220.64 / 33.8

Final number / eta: 4047.42 angstrom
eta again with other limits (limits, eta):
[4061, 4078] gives 4066.10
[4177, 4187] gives 4181.94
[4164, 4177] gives 4164.65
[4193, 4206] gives 4195.45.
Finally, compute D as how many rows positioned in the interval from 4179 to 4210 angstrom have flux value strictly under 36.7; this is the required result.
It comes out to 14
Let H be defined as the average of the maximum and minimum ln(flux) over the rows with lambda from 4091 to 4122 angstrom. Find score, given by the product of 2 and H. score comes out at 5.99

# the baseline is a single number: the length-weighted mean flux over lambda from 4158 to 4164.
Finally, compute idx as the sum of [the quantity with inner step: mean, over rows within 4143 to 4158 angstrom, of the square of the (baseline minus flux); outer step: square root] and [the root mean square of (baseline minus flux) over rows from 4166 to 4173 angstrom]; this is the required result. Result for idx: 1.3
